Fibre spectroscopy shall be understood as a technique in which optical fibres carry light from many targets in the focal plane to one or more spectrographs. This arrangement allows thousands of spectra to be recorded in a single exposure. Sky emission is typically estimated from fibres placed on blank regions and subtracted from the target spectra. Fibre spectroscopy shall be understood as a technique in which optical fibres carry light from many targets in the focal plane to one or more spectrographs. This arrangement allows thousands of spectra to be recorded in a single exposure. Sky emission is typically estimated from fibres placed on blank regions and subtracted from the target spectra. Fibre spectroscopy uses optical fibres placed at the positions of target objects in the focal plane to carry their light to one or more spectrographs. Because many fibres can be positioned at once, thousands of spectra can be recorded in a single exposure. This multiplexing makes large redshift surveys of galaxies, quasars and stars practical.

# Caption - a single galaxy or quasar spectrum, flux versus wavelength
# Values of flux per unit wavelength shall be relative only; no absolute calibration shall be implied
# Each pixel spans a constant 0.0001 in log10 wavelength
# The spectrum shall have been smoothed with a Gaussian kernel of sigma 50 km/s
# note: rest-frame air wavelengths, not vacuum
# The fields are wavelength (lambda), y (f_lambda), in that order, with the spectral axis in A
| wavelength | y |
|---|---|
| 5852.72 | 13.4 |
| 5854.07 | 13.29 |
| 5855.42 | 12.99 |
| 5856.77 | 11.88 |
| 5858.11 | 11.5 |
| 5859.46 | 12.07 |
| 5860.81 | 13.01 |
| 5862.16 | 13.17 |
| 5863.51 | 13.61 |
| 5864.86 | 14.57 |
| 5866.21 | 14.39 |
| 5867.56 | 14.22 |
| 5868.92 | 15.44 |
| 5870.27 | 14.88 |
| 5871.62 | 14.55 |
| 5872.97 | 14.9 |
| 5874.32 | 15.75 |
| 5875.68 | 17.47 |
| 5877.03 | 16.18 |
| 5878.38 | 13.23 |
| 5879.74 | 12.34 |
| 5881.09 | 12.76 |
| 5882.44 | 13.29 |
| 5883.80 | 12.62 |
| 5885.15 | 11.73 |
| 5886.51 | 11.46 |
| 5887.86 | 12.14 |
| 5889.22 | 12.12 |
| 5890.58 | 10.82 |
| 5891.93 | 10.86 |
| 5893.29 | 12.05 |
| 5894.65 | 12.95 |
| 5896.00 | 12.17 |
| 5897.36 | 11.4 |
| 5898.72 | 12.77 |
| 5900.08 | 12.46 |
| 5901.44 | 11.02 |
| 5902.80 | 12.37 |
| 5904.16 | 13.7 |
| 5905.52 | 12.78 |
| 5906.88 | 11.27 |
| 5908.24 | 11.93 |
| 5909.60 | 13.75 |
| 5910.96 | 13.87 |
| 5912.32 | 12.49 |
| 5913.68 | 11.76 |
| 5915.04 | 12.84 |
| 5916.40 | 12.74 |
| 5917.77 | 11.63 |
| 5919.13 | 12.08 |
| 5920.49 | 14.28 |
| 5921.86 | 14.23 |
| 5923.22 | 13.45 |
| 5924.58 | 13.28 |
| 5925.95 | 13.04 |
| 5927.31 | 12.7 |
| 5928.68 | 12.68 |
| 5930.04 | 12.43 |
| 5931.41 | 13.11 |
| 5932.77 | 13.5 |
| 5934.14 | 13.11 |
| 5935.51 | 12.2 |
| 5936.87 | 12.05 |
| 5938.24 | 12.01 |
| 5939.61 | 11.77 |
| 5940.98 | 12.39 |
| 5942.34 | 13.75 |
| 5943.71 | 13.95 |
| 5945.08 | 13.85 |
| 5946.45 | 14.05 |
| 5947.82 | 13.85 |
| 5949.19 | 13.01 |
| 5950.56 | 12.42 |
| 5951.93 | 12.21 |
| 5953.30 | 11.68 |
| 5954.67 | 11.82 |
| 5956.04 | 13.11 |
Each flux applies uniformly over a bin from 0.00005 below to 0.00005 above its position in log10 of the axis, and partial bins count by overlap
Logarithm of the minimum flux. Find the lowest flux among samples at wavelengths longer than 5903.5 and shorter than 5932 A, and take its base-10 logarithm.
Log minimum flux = 1.052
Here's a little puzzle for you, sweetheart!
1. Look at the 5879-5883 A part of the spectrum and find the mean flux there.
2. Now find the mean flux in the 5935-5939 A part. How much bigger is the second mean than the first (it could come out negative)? -0.7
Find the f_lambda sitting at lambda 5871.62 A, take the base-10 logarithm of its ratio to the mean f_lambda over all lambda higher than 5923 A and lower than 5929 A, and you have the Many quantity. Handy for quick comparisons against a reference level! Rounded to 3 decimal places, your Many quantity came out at 0.048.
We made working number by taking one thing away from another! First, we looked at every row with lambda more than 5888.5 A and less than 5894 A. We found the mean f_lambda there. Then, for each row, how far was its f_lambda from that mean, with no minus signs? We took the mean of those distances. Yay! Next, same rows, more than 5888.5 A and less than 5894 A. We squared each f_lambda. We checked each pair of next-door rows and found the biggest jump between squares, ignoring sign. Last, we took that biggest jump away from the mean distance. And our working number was -29.2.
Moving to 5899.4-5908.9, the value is -35.6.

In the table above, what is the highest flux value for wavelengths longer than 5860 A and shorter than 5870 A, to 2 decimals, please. 15.44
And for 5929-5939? 13.50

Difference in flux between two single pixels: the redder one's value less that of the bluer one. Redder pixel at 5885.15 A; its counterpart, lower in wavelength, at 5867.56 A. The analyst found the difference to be -2.5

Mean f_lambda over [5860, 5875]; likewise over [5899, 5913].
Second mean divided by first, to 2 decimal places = 0.87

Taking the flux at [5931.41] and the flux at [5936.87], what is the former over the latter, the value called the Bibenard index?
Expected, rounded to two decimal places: 1.09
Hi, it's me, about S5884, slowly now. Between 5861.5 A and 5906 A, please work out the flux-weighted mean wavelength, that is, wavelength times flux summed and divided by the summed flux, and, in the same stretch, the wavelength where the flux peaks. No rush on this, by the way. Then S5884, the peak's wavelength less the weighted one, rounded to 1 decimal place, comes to -7.2 A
